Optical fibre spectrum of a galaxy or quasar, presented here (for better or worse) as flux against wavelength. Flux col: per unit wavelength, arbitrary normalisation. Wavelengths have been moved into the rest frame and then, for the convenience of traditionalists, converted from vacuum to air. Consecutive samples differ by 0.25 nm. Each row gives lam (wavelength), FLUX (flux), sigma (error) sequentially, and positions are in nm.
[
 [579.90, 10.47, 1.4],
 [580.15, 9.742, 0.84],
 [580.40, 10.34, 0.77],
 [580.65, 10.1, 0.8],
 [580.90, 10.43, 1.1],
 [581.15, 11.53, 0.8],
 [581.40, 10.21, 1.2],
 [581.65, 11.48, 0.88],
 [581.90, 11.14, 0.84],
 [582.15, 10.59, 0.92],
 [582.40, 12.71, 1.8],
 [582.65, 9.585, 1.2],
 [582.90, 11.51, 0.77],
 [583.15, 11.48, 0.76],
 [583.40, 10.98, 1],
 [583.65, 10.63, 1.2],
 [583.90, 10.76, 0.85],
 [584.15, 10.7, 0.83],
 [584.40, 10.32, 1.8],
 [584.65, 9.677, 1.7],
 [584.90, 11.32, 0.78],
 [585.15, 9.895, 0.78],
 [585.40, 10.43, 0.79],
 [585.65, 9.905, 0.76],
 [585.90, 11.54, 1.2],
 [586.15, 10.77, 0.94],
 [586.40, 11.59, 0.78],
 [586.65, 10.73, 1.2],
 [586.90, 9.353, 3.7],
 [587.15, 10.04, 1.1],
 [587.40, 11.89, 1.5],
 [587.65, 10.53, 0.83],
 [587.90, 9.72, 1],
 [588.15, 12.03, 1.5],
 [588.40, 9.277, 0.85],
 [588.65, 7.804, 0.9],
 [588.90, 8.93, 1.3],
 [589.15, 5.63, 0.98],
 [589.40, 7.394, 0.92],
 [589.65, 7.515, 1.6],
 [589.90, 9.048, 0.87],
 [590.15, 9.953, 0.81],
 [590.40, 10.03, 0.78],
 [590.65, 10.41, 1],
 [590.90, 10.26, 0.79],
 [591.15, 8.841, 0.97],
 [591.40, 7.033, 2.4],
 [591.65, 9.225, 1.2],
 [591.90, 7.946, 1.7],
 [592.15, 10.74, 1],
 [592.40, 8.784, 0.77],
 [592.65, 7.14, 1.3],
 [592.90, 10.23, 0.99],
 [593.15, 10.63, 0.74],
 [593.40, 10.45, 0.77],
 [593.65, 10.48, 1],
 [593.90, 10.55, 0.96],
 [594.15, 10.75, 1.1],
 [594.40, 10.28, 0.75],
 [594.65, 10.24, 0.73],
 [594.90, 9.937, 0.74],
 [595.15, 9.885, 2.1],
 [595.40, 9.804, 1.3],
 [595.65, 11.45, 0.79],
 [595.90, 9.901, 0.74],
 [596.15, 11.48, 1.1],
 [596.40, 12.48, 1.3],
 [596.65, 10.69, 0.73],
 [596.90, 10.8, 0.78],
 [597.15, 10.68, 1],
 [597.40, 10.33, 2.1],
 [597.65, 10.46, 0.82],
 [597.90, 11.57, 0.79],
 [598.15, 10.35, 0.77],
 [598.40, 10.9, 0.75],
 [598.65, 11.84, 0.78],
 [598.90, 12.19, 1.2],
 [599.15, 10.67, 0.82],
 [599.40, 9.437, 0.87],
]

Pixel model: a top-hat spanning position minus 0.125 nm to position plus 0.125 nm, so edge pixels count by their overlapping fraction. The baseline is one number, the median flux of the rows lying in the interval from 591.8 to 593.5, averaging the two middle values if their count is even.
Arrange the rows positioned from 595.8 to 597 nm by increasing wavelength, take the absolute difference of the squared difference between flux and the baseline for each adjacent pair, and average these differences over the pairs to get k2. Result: 2.5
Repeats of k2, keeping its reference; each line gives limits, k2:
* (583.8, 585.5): 0.4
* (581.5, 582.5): 2.5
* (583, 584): 0.5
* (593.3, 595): 0.1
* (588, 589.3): 7.7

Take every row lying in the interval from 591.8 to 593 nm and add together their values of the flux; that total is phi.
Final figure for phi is 44.8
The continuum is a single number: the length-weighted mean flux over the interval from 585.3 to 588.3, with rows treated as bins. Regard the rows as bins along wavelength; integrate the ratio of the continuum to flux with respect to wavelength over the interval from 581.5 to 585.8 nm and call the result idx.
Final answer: 4.3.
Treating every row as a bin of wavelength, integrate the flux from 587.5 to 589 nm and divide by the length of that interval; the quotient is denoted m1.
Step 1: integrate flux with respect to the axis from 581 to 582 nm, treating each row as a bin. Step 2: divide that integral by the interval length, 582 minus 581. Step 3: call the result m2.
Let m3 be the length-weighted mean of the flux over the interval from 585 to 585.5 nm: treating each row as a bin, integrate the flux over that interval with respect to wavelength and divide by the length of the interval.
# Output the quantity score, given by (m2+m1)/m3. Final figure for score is 2.0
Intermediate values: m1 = 9.8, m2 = 11.1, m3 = 10.2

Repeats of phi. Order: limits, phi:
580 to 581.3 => 52.1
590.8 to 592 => 43.3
